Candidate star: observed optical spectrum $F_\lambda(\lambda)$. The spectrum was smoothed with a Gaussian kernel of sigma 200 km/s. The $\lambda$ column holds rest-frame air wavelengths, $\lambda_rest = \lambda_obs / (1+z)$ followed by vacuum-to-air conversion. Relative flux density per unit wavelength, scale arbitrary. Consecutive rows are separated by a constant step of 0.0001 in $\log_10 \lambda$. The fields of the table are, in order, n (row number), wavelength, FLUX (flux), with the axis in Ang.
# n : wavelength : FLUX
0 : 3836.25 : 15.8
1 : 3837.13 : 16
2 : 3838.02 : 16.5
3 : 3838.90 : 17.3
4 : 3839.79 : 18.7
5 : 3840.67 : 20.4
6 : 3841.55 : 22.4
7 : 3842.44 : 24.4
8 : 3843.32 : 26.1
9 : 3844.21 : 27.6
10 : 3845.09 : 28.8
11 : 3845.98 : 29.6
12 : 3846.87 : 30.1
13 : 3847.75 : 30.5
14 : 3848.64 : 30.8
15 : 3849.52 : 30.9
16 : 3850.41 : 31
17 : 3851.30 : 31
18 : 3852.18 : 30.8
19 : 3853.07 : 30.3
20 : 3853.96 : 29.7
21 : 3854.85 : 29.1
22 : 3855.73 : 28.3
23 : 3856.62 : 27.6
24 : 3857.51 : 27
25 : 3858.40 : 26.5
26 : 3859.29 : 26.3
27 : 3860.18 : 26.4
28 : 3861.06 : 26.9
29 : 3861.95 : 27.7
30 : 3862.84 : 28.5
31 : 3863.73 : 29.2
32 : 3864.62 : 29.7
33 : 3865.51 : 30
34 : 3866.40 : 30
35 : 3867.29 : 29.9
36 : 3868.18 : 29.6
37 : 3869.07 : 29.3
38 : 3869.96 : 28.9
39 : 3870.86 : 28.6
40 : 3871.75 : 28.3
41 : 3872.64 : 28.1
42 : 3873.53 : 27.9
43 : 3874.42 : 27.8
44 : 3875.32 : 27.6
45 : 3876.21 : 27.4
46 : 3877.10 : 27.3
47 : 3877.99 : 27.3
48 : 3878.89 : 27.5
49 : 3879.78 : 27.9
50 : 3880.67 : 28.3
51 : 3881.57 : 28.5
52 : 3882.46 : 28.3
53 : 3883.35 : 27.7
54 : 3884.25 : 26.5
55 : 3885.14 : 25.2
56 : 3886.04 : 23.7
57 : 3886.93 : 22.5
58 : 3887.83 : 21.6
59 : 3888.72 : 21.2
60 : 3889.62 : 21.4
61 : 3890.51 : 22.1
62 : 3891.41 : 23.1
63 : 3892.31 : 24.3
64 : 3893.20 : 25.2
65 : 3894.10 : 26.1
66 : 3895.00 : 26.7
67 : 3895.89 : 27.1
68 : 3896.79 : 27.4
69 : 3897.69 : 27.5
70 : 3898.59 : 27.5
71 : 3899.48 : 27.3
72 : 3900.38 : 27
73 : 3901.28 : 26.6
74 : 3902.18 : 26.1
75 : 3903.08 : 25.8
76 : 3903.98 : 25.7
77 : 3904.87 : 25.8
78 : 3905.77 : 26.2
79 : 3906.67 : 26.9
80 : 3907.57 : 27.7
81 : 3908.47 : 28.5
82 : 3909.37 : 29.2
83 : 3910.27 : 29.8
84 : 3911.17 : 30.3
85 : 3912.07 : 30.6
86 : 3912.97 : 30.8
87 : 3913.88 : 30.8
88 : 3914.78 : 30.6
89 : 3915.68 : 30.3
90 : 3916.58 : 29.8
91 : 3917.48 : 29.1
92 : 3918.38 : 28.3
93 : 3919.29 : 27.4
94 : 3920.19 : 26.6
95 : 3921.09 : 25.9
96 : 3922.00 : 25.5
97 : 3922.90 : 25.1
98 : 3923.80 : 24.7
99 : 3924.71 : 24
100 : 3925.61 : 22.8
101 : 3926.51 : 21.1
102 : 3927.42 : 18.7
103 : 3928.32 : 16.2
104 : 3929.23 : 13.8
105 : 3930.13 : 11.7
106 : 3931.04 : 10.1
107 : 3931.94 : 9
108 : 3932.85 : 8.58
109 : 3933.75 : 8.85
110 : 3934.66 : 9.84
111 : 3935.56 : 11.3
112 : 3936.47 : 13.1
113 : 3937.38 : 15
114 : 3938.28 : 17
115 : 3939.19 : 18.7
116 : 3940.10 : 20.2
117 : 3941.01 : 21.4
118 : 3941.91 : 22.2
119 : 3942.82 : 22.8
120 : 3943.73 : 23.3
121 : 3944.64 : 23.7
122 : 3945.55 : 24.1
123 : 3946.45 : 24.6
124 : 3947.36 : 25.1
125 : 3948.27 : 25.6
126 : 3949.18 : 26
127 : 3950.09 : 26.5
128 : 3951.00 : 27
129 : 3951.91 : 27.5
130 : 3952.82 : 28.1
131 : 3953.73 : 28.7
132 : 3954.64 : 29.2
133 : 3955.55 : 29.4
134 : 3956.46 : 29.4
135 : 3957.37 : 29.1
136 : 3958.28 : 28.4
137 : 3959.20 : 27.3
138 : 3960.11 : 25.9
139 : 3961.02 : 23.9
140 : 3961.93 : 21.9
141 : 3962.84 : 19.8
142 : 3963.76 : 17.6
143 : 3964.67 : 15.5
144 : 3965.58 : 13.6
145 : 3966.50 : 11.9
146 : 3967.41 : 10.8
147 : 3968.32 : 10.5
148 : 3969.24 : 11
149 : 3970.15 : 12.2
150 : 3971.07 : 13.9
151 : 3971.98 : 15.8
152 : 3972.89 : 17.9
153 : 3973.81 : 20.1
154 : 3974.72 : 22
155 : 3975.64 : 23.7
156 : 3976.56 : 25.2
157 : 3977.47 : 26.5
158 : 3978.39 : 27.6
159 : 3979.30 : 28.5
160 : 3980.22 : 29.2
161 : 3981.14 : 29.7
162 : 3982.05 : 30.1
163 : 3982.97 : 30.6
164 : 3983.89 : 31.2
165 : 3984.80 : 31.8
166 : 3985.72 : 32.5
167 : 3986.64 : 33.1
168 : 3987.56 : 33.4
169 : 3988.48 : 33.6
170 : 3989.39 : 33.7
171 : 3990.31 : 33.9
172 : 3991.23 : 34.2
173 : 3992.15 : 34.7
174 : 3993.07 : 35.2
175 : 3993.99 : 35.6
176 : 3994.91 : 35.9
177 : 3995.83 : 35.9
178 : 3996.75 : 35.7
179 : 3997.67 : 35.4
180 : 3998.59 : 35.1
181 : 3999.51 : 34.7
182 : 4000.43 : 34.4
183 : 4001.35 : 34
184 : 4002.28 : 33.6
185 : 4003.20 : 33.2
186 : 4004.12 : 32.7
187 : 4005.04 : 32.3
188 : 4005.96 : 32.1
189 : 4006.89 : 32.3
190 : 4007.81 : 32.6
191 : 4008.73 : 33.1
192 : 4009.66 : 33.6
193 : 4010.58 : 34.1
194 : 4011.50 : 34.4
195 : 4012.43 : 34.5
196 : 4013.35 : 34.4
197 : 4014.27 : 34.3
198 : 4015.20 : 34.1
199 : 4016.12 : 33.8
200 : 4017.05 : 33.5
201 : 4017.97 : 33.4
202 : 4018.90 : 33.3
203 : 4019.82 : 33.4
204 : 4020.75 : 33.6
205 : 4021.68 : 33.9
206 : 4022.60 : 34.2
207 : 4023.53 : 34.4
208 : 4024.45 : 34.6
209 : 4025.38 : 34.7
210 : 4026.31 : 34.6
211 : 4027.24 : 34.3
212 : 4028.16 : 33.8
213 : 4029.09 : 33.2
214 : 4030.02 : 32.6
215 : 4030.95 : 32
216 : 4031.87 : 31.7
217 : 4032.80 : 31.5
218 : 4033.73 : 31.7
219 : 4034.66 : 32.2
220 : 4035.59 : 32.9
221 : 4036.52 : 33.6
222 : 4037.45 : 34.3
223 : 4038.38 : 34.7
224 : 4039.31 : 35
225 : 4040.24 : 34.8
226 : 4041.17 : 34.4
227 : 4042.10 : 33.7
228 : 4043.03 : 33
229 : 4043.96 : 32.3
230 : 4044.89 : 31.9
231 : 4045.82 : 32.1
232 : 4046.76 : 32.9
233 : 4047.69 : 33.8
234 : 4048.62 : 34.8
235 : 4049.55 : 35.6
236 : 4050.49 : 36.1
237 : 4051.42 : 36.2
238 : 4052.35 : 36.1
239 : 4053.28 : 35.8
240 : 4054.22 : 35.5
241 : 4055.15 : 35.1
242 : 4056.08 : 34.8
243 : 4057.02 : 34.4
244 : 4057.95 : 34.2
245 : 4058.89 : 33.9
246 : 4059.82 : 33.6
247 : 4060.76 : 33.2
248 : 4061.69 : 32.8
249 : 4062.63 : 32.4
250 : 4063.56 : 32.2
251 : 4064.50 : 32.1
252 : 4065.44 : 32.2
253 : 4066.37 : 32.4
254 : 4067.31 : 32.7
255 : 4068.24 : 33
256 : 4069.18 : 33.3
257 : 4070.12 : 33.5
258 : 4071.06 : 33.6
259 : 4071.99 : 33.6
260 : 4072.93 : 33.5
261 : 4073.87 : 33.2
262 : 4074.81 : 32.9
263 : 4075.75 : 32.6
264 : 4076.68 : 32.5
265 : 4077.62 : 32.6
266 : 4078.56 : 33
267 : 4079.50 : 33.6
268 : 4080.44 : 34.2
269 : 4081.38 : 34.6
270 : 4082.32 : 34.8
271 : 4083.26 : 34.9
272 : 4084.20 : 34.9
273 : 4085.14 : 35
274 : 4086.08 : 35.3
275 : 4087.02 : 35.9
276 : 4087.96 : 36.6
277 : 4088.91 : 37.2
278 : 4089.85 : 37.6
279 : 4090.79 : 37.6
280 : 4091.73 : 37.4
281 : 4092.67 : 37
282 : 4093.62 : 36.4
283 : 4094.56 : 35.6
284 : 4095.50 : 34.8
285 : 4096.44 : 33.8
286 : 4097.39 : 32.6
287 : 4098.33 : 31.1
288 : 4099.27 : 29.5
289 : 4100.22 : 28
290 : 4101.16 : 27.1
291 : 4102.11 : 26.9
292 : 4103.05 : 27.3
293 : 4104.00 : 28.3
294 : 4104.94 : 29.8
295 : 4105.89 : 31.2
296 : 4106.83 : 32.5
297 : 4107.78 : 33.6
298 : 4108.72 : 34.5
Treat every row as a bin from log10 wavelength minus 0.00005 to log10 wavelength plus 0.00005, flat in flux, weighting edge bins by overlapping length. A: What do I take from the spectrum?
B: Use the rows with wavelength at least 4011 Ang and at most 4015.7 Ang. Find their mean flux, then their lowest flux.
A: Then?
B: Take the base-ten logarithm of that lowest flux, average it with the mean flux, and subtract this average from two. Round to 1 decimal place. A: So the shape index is -15.9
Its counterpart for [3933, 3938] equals -4.3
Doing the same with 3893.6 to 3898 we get -12.2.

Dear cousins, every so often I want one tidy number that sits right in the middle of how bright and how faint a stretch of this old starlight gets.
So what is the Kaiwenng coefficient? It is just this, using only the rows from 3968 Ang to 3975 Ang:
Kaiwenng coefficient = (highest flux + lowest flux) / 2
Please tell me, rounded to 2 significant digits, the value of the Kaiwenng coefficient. 16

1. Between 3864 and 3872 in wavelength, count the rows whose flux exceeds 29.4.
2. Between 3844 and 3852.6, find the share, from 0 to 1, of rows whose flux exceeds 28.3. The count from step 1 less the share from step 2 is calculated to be 4.1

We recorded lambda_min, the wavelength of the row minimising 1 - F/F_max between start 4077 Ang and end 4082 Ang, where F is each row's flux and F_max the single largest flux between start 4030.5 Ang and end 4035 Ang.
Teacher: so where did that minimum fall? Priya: 4081.38 Ang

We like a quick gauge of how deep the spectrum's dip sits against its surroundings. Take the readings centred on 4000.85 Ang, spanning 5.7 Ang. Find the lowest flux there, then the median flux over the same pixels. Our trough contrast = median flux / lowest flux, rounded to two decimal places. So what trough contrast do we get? 1.03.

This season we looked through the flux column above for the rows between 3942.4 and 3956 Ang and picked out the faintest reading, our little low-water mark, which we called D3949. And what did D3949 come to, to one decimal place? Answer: 22.8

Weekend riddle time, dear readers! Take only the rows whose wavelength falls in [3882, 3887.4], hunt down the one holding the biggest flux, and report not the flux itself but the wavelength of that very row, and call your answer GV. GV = 3882.46 Ang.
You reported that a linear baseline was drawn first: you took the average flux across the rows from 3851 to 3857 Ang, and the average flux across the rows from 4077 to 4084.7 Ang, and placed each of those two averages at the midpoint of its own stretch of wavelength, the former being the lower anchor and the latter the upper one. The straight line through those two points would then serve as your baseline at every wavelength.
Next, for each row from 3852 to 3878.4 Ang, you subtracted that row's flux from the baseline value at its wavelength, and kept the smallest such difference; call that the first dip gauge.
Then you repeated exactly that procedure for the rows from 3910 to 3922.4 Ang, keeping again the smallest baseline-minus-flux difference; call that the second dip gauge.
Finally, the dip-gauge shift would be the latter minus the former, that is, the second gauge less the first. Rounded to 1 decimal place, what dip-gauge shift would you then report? 1.2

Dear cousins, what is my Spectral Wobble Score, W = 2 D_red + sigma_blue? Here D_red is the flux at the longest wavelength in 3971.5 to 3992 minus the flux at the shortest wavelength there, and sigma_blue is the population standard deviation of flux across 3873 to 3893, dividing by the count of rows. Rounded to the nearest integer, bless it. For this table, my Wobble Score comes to 39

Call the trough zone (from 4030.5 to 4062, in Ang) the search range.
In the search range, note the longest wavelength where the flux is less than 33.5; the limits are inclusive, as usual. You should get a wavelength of 4061.69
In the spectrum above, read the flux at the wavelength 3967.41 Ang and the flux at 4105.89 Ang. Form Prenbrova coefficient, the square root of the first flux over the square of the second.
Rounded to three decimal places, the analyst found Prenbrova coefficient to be 0.105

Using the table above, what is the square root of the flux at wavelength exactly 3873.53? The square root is 5.28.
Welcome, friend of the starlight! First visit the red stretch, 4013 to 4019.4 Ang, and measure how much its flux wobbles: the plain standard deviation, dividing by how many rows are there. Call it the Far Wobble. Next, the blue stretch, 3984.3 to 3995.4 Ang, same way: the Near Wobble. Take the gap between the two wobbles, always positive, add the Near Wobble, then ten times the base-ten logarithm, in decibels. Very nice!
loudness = 2.9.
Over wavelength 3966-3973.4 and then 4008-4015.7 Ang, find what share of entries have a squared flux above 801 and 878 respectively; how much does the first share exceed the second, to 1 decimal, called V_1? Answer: -1.0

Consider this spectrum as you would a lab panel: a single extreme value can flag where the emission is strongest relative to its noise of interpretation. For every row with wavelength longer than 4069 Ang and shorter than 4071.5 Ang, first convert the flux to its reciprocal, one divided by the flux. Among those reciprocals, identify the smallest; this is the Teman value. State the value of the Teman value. 0.030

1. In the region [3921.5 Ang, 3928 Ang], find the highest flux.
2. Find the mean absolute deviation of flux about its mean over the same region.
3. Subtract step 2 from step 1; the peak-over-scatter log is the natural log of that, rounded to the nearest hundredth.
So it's 3.16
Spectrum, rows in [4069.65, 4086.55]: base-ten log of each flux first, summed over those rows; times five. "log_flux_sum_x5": 138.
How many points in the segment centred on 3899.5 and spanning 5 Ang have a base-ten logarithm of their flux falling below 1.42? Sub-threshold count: 0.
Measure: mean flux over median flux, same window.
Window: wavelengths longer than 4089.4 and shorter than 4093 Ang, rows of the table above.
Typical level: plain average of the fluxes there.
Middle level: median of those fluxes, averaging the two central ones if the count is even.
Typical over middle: 1.00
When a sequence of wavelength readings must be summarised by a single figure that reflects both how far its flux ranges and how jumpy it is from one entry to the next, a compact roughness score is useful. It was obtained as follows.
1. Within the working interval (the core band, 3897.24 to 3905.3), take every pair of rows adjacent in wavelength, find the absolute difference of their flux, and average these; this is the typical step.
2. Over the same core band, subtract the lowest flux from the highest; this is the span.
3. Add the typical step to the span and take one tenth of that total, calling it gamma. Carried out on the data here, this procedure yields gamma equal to 0.20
